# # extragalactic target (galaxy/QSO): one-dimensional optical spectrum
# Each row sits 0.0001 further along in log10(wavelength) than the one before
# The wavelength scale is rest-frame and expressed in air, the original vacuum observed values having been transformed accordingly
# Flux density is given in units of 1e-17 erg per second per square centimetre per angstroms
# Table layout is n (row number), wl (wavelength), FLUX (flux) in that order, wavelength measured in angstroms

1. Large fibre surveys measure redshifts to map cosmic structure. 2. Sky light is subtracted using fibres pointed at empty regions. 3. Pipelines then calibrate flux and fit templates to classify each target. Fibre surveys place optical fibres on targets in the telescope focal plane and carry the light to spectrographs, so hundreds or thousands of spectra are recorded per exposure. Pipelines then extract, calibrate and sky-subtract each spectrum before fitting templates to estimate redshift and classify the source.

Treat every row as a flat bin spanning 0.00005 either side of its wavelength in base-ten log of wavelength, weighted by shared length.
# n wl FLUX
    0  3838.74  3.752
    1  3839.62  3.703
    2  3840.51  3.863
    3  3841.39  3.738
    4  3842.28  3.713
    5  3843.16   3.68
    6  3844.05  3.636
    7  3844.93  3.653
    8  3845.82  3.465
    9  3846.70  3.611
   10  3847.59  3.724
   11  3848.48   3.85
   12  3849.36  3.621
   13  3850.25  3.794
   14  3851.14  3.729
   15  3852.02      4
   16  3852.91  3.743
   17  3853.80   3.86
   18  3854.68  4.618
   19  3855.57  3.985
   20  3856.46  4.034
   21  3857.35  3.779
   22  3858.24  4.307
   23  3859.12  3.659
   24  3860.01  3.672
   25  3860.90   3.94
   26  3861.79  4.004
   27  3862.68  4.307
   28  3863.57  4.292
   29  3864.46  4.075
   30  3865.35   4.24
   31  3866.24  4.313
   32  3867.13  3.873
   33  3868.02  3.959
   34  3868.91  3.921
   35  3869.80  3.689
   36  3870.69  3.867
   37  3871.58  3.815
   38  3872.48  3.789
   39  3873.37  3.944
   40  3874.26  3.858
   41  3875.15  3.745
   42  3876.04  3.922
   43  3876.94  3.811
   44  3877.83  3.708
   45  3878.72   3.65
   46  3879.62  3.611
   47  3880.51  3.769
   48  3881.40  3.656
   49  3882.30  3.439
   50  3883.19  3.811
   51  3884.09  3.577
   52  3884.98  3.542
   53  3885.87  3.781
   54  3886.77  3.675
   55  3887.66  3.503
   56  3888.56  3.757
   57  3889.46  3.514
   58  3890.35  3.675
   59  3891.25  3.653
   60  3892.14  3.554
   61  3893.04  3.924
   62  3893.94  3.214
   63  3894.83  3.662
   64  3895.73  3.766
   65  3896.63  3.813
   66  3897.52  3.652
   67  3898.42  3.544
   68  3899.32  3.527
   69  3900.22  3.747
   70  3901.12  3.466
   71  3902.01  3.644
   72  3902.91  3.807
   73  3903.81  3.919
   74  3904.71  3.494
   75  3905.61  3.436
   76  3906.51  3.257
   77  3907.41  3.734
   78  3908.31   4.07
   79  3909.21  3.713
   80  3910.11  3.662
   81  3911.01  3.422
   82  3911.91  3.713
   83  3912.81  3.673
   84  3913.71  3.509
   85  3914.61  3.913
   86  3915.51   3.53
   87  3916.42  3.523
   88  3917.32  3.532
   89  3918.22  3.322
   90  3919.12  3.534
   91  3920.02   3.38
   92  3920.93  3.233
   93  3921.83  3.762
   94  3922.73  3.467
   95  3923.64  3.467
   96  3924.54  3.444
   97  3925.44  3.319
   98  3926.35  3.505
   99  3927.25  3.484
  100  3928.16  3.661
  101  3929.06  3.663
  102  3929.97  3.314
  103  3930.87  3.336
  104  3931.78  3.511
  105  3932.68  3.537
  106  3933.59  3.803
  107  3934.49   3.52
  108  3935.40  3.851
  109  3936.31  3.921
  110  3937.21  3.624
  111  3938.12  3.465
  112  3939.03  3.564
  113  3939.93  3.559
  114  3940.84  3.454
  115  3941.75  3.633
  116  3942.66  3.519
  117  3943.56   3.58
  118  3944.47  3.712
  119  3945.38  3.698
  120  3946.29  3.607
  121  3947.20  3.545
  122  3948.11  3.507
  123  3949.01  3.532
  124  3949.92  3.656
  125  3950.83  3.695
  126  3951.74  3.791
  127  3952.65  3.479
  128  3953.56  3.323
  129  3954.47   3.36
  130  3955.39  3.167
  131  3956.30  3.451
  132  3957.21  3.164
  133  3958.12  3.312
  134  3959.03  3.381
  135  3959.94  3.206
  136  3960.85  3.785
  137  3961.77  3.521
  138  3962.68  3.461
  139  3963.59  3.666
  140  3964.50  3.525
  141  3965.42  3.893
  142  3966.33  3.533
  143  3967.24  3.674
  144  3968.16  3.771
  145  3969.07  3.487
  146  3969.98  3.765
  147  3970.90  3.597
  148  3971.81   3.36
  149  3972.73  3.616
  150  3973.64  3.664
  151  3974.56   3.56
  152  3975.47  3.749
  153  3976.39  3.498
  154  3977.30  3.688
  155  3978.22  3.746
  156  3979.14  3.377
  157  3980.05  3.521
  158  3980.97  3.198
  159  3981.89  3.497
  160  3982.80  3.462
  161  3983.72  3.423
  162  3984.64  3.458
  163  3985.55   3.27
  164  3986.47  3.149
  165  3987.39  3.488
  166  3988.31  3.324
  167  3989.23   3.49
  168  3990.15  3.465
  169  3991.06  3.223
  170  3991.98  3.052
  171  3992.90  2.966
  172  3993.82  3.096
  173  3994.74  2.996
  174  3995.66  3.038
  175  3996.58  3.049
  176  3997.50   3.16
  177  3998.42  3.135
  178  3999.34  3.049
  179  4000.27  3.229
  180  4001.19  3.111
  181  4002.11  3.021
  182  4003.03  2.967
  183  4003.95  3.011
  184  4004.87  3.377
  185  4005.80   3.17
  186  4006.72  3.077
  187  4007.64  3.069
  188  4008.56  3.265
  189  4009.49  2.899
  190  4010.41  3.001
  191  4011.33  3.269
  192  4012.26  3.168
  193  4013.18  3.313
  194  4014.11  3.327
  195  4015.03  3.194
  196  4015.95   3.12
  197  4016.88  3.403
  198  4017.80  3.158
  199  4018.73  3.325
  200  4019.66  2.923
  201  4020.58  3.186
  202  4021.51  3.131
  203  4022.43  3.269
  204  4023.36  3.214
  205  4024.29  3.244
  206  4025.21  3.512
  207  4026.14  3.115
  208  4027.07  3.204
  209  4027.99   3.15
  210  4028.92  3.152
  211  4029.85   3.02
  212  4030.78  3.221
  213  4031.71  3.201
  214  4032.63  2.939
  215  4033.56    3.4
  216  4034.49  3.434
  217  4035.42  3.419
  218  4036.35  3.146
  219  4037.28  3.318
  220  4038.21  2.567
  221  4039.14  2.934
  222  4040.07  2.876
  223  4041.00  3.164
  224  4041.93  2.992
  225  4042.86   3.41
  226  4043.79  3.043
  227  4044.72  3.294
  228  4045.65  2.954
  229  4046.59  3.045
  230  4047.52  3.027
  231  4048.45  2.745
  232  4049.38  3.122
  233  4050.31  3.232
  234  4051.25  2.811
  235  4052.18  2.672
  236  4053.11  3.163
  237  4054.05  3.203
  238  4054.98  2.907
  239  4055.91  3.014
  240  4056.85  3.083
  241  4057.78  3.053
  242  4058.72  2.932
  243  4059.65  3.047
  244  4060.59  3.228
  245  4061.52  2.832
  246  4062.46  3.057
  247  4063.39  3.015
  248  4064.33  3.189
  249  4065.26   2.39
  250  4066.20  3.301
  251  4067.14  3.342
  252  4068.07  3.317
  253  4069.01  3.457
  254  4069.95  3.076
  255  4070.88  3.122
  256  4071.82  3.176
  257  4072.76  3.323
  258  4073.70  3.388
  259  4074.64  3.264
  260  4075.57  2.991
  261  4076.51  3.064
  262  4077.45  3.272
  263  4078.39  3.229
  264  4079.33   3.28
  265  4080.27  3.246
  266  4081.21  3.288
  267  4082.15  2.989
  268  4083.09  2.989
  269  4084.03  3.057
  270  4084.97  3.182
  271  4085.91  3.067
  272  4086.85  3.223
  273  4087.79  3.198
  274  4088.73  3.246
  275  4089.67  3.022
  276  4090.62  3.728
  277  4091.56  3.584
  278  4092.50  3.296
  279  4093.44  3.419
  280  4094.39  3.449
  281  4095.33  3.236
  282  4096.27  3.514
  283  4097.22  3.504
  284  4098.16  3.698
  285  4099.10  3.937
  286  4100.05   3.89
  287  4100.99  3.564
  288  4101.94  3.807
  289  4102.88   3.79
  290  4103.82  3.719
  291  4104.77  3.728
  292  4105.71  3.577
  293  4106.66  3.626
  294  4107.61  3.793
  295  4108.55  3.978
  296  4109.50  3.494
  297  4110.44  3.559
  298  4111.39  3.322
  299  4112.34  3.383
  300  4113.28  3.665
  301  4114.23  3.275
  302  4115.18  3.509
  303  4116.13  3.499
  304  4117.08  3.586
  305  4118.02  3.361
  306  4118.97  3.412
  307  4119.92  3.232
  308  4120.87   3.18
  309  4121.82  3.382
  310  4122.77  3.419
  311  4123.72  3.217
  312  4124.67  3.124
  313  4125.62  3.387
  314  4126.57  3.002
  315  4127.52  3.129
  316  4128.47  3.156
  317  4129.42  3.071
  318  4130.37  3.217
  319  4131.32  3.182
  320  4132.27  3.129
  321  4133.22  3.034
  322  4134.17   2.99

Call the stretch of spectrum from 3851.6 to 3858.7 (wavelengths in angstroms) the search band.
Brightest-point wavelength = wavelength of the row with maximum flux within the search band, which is 3854.68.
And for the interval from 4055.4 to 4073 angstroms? 4069.01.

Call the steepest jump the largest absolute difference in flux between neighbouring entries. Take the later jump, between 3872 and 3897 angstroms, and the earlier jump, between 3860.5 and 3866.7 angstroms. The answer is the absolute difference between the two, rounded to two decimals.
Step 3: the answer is 0.41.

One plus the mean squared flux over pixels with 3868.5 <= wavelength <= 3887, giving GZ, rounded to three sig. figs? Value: 15.0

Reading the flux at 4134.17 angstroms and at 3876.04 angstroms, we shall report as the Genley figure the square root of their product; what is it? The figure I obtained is 3.4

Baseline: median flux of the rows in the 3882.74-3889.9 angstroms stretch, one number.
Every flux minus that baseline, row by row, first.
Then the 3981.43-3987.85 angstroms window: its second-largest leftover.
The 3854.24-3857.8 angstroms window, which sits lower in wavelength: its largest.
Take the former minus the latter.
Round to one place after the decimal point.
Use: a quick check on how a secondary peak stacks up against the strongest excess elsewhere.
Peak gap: -1.1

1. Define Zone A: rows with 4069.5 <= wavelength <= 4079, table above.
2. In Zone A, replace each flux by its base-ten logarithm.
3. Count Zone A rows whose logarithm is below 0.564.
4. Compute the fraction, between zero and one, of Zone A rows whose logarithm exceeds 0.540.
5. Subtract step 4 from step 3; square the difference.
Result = 100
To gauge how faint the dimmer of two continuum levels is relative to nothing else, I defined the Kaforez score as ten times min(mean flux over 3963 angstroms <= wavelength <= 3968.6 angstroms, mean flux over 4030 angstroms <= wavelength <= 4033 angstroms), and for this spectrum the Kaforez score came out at 31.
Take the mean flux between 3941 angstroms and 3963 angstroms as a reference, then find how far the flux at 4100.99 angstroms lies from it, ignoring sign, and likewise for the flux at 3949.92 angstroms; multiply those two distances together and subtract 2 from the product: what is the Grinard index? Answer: -1.99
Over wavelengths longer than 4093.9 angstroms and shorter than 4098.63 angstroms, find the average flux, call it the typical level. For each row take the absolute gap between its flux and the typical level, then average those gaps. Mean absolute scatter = 0.110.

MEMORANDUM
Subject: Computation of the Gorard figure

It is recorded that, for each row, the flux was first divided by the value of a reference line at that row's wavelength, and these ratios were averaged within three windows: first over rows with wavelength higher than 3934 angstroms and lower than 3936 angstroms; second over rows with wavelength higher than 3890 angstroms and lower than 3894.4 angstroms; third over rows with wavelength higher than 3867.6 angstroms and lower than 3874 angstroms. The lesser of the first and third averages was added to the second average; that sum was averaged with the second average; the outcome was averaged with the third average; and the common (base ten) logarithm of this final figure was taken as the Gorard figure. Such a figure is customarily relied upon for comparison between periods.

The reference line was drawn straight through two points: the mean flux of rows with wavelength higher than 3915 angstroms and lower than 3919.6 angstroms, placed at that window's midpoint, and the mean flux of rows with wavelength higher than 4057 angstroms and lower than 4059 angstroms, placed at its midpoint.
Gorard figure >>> 0.112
